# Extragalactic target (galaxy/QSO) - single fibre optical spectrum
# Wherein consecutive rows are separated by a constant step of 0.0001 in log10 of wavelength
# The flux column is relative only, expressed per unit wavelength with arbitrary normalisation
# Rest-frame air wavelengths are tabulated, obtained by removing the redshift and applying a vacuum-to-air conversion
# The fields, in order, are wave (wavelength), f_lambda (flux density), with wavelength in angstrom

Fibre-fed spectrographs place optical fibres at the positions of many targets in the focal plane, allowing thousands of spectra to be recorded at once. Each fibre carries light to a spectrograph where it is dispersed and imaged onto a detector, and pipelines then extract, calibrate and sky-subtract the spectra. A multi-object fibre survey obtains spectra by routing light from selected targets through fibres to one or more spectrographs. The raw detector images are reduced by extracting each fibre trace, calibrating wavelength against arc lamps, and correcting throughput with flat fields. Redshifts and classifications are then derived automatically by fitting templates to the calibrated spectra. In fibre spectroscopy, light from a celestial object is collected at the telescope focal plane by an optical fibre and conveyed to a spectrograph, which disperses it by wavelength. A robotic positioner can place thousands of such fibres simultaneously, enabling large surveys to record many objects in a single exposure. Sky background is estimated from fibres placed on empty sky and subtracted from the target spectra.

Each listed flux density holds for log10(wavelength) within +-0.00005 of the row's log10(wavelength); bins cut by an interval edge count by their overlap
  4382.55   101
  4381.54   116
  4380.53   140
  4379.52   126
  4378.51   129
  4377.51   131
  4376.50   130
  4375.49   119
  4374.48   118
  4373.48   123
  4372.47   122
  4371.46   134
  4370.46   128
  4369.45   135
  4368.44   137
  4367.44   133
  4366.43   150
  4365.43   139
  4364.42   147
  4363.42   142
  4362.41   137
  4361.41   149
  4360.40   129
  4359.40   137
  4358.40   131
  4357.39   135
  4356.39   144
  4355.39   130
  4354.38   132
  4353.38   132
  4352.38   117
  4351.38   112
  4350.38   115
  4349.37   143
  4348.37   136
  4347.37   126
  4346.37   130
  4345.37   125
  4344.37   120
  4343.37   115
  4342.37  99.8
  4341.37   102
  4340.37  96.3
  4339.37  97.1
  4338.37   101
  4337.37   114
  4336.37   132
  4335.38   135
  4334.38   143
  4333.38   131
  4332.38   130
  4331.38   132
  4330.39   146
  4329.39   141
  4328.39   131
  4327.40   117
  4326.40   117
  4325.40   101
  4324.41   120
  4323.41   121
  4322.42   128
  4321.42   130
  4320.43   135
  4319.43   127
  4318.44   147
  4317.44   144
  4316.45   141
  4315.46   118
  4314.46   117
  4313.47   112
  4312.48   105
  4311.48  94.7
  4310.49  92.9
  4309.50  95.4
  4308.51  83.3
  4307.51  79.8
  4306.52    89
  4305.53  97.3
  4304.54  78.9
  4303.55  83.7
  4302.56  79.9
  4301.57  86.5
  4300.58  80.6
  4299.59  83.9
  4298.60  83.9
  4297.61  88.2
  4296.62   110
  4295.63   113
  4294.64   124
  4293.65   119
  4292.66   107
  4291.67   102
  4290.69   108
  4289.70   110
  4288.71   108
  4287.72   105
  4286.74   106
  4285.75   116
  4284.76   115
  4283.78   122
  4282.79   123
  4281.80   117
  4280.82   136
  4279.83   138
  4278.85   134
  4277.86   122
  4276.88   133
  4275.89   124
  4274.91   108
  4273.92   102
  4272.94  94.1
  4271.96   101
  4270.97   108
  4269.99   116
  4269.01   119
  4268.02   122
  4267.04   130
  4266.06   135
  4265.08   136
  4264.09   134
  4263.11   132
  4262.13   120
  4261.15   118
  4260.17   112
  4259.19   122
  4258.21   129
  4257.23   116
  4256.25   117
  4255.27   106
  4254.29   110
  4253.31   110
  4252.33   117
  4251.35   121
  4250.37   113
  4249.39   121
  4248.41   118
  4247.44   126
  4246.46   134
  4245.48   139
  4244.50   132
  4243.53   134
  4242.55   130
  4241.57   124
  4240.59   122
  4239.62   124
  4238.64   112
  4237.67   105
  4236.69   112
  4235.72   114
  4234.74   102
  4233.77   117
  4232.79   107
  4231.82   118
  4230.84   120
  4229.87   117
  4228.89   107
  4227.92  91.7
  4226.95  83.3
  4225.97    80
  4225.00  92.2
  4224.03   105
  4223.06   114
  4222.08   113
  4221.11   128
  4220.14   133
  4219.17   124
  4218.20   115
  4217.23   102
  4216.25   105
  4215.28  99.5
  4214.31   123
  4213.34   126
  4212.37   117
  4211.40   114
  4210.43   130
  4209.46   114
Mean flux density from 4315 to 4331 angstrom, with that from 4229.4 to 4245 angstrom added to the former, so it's 247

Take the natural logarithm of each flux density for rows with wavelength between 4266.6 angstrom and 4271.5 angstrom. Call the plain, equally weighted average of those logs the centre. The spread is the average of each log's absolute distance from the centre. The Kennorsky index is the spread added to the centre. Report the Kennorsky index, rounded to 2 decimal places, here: 4.82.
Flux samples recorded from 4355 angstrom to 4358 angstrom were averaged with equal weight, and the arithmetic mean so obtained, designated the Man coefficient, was 136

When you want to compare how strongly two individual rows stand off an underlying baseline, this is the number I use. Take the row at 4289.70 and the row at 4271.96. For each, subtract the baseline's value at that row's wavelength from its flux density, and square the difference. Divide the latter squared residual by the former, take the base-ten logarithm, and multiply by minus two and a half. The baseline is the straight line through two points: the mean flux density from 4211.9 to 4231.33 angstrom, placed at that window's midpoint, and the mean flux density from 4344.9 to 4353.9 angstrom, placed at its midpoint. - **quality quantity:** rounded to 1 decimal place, -1.3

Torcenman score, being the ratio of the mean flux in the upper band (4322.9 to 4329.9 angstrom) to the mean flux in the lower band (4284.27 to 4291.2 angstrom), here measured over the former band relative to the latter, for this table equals 1.10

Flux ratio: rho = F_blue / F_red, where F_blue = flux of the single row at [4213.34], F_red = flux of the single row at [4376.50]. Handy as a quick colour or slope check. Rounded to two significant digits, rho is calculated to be 0.97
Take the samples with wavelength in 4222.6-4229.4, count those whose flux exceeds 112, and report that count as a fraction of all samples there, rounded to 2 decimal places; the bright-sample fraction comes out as 0.14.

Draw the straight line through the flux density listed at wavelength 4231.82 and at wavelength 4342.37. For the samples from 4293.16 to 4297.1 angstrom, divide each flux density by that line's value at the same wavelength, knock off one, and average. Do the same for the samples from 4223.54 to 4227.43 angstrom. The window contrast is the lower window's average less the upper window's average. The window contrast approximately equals -0.33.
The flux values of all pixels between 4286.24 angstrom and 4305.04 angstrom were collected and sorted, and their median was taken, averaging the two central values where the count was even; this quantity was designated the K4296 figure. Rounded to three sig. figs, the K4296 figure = 105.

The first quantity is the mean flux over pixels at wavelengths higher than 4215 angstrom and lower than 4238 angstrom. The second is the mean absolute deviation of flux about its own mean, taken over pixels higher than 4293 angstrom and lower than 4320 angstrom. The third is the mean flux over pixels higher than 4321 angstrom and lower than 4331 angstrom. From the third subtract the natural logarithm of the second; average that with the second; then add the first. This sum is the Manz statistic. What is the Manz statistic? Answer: 179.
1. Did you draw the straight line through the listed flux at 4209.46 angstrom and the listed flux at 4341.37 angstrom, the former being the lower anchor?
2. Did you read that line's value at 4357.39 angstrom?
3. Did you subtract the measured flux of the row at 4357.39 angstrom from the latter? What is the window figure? -34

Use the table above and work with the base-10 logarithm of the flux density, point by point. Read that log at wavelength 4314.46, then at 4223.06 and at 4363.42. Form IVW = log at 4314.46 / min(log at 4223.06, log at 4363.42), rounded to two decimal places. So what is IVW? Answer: 1.01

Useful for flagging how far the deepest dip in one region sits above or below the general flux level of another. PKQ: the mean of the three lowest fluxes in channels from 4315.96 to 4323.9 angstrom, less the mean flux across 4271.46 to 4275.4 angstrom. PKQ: 24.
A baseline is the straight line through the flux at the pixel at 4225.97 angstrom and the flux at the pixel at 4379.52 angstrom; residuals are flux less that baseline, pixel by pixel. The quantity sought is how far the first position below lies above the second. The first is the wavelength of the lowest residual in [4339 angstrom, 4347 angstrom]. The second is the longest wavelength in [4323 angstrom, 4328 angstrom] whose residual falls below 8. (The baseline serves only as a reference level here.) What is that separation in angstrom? 13.0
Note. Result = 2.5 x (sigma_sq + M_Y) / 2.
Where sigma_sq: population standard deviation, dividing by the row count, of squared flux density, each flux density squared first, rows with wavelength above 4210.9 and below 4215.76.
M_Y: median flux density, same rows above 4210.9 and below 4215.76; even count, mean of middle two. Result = 2741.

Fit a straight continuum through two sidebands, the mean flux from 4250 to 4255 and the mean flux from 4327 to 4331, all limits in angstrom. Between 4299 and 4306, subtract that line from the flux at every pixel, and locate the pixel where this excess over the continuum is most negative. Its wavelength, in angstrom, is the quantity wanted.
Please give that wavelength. 4304.54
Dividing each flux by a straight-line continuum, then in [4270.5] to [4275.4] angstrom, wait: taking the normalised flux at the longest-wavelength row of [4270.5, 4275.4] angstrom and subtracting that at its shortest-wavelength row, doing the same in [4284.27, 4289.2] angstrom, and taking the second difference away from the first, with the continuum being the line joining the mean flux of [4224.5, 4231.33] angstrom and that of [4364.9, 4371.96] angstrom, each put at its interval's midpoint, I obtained 0.06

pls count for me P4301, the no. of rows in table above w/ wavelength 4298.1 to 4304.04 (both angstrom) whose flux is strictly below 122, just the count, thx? 6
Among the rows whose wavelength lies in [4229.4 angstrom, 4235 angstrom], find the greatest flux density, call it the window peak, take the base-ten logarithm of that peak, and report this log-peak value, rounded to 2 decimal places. 2.08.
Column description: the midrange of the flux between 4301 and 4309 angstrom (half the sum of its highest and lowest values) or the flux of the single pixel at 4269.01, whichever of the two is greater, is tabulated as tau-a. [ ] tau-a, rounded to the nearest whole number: 119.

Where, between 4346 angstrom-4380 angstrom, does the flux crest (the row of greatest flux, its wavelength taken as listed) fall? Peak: 4366.43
